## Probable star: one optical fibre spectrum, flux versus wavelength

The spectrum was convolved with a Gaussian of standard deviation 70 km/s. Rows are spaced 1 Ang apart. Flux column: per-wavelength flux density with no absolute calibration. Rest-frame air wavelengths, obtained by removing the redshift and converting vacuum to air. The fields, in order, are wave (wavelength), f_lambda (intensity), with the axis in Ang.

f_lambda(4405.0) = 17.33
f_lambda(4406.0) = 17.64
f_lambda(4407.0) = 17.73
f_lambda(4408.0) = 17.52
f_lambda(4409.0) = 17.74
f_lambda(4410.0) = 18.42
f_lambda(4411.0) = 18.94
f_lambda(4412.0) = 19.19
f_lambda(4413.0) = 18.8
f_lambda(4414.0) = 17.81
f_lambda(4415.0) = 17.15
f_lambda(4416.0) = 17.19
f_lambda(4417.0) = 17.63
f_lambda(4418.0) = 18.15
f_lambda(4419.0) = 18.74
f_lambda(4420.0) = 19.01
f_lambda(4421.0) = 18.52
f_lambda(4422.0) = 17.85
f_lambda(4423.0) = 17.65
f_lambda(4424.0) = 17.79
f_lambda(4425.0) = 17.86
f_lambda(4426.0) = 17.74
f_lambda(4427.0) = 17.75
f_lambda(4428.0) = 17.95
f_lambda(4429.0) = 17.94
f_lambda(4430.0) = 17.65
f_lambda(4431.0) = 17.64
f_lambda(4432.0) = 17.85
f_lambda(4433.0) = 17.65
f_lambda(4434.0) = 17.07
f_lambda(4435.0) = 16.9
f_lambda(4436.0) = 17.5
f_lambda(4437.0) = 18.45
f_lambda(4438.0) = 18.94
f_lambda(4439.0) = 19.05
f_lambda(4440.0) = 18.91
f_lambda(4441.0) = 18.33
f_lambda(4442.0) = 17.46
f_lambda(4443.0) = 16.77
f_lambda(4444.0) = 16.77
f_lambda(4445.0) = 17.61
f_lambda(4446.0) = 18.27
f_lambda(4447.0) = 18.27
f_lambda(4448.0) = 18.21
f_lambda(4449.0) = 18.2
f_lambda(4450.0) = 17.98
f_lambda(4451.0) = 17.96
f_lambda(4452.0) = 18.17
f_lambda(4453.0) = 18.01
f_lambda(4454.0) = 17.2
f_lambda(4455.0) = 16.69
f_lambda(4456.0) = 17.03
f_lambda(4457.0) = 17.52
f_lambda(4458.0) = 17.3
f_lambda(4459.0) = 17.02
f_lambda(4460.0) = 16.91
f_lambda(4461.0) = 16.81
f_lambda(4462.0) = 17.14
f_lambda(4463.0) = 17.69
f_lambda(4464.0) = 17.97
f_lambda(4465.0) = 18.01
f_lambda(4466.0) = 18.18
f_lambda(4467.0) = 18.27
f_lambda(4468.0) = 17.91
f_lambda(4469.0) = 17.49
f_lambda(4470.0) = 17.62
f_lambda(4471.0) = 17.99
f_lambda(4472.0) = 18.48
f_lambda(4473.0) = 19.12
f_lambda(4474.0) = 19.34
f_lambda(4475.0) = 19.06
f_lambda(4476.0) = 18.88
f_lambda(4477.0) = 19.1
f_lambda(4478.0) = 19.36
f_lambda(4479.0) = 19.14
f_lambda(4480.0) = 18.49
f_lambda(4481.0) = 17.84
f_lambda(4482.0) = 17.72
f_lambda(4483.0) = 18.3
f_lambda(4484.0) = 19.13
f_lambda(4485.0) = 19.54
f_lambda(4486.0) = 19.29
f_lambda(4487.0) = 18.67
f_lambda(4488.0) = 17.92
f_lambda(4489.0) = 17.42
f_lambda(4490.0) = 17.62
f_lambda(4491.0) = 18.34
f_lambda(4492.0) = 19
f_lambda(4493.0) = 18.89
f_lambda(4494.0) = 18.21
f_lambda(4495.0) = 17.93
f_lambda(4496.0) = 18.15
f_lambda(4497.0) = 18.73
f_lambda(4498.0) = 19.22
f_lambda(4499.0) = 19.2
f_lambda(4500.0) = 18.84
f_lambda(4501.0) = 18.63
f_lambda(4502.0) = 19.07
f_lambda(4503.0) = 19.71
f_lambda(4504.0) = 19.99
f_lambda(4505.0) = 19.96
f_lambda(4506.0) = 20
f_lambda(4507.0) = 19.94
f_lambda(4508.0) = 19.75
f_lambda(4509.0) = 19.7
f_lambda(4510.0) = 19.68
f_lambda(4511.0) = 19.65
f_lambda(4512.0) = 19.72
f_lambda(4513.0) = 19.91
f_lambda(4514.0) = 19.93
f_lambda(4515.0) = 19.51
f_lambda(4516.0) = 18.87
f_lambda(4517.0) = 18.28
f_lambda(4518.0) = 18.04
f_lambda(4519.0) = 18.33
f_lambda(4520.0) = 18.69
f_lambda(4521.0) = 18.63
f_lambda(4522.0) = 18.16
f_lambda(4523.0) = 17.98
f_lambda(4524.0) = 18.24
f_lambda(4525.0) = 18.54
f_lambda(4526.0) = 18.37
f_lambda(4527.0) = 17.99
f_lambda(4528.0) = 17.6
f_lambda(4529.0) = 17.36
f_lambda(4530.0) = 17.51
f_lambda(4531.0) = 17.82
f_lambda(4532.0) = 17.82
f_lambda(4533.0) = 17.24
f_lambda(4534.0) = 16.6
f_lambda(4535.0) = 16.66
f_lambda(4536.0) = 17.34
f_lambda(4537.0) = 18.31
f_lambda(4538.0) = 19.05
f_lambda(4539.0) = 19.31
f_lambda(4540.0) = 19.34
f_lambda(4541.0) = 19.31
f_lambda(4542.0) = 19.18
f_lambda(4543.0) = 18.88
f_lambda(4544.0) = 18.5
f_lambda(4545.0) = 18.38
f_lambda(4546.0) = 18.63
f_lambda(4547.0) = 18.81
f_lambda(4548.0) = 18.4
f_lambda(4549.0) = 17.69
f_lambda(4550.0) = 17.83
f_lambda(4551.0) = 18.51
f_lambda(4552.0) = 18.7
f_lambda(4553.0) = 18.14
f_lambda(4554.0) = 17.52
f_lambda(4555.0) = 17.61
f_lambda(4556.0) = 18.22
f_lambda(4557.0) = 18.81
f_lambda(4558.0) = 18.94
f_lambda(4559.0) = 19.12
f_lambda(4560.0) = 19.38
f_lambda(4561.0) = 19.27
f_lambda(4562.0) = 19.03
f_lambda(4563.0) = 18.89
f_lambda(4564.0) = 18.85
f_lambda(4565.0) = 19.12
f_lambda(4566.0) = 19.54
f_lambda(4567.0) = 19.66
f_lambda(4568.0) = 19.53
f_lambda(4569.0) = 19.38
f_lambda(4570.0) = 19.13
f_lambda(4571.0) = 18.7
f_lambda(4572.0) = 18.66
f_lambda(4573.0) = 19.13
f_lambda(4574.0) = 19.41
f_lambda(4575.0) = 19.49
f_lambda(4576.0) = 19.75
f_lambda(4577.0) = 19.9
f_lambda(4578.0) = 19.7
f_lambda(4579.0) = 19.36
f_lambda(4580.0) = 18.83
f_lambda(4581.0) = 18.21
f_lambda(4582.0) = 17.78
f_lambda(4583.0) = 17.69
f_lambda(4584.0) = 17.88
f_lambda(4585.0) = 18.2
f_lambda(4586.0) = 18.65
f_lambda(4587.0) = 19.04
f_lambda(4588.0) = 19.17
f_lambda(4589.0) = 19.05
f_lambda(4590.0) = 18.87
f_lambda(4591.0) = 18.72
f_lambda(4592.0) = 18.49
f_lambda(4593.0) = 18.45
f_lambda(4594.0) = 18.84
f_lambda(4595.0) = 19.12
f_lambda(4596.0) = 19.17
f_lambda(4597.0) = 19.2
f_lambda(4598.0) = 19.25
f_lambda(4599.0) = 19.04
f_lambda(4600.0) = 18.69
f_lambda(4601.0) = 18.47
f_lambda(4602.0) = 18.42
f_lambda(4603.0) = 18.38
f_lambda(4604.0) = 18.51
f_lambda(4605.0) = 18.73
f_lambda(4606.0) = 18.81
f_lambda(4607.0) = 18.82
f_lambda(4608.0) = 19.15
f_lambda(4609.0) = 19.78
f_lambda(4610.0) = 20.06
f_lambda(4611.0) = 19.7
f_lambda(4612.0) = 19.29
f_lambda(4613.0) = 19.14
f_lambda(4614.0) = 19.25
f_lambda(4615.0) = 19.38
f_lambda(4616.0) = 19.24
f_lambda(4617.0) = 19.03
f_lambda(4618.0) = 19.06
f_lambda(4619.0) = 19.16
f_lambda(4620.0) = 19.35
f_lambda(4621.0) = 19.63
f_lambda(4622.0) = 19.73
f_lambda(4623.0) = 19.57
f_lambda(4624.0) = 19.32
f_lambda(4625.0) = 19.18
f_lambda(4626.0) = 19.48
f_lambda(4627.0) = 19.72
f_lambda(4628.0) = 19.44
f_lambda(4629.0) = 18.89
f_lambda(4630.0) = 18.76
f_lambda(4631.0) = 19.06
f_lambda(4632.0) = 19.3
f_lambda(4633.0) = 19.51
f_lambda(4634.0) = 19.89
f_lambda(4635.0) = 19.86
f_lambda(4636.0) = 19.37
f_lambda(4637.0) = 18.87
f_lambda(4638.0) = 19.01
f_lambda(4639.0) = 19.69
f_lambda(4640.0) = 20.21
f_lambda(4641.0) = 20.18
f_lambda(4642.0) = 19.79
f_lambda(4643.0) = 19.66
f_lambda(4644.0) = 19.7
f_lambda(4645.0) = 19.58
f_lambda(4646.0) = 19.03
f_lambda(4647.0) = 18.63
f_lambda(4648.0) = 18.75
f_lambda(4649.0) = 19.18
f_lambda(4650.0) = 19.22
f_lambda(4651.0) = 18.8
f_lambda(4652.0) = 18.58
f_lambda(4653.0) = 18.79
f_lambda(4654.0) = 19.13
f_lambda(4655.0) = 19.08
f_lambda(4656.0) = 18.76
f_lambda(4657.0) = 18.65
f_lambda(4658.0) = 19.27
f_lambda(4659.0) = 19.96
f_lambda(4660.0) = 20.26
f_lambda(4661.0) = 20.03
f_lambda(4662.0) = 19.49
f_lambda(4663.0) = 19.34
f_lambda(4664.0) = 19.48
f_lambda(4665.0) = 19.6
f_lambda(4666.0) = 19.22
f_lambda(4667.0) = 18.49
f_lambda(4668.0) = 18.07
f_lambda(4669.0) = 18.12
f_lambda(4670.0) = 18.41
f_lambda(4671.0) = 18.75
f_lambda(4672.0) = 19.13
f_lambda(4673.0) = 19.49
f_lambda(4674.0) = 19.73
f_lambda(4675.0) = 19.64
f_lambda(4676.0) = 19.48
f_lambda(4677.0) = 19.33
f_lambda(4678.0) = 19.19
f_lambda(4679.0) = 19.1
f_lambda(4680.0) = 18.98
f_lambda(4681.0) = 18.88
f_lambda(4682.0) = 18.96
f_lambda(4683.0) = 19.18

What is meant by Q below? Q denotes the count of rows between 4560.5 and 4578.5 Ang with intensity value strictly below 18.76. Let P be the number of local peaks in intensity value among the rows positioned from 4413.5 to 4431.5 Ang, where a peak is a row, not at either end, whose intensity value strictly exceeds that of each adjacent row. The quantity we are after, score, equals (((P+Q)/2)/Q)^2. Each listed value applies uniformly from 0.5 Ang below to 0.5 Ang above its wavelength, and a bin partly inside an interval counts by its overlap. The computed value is 1.56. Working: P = 3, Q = 2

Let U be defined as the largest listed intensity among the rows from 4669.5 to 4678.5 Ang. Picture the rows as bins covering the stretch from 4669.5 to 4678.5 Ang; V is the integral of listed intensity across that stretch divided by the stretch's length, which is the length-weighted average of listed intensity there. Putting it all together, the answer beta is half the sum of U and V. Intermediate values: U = 19.73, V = 19.2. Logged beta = 19.5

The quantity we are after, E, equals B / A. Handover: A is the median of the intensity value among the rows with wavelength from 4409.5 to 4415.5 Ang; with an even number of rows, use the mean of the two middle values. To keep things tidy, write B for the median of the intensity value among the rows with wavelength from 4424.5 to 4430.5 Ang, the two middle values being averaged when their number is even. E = 0.96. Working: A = 18.6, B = 17.8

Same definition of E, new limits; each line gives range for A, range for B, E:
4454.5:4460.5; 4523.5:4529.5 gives 1.06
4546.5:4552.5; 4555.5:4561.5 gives 1.03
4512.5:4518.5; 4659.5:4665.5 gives 1.02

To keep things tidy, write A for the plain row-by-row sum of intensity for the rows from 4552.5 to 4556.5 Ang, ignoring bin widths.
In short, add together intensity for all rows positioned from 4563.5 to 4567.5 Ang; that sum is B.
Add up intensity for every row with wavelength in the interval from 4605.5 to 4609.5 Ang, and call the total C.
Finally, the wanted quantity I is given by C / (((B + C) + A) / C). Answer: 26.0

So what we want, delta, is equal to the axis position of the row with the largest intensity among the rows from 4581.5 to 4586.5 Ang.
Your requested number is 4586.0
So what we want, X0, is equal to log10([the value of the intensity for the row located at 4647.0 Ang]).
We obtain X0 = 1.27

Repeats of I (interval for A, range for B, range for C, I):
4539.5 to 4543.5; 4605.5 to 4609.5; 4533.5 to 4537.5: 21.4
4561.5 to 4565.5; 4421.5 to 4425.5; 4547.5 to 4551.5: 23.9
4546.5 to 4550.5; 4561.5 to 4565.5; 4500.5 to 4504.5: 26.5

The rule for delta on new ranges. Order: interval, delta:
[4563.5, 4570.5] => 4567.0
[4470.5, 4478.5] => 4478.0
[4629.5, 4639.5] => 4634.0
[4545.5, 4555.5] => 4547.0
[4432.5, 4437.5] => 4437.0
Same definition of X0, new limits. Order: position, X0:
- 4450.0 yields 1.25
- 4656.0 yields 1.27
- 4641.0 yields 1.30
